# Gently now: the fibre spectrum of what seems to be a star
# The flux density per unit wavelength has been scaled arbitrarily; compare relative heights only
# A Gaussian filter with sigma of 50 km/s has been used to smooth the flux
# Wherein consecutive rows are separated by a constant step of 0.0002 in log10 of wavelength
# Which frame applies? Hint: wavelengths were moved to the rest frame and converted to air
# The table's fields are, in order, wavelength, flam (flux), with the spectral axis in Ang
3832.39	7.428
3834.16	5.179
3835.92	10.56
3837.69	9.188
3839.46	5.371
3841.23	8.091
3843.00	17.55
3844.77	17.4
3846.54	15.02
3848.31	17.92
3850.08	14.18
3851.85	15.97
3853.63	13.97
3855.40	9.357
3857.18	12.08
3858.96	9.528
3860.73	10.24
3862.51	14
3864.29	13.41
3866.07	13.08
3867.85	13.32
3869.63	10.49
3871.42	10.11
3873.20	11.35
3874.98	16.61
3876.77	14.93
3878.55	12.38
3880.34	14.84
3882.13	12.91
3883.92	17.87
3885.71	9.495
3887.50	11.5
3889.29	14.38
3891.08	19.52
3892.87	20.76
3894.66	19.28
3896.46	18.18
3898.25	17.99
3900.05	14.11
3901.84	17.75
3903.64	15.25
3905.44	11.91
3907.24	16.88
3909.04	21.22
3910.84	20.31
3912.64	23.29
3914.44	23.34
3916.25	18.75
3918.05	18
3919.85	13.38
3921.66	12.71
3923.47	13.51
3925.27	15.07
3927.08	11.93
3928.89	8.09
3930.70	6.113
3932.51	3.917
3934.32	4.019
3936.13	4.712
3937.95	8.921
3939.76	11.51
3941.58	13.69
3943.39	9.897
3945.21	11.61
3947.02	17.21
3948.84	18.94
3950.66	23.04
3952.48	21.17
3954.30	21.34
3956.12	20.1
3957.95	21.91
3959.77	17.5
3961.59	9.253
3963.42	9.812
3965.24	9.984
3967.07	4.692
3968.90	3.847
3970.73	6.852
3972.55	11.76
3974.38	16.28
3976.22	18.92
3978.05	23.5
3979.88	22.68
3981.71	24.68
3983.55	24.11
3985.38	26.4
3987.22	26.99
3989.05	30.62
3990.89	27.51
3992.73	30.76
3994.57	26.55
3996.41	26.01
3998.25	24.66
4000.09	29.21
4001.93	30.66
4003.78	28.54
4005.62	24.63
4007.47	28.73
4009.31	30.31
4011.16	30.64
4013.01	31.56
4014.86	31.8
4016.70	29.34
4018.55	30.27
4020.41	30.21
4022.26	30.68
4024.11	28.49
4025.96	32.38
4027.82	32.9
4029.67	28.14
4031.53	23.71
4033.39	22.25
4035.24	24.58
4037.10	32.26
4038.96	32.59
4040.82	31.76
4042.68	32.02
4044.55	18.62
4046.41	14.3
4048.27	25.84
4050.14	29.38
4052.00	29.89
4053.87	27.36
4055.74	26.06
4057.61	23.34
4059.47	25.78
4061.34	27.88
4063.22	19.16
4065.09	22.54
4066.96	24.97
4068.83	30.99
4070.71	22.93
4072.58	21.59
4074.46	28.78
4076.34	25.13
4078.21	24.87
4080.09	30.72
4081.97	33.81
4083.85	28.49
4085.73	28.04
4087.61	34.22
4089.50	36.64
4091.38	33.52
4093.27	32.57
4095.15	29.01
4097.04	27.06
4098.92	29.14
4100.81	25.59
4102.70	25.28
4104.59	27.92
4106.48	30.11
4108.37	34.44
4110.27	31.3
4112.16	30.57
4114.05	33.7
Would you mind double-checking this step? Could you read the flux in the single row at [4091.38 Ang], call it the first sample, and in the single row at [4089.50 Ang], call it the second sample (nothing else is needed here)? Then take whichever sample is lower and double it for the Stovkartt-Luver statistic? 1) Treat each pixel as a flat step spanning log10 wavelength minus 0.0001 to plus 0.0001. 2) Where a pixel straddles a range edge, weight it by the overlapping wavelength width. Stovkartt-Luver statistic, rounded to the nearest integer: 67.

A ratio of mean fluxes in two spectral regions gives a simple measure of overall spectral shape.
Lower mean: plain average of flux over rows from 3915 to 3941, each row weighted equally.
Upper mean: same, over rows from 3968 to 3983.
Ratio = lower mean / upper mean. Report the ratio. 0.67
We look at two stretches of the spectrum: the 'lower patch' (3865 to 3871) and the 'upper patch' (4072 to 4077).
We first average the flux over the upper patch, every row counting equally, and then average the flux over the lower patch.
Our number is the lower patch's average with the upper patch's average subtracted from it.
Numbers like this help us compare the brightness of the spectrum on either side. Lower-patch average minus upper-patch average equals -13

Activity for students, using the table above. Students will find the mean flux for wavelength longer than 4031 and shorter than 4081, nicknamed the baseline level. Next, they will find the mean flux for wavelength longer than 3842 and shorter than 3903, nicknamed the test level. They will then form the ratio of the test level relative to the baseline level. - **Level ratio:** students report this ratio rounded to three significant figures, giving 0.558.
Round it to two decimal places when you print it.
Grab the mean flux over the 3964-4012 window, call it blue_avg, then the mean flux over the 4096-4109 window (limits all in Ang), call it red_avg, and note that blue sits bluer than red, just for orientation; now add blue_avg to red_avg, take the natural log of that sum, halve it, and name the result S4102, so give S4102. 1.97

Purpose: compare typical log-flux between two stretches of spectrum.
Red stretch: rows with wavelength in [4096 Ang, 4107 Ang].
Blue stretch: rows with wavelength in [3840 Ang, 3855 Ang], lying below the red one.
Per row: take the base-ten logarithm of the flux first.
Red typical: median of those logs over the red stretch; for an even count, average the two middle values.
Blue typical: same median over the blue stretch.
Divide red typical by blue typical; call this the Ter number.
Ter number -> 1.21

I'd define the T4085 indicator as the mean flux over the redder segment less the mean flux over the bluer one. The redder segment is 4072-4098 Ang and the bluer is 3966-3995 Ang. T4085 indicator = 9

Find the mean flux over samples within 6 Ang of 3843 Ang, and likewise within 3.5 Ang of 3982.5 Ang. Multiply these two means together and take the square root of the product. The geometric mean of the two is 18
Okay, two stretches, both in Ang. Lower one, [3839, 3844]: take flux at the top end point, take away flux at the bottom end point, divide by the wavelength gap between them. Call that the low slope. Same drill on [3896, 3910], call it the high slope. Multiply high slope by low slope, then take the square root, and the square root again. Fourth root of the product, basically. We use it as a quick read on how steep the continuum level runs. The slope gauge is 0.95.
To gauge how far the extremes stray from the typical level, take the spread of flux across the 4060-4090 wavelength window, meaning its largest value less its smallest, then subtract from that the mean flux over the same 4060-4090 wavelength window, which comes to -10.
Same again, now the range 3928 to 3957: 6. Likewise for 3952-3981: 5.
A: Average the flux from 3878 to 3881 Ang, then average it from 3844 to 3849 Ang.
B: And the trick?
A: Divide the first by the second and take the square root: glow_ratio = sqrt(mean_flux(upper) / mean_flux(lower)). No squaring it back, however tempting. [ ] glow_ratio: 0.90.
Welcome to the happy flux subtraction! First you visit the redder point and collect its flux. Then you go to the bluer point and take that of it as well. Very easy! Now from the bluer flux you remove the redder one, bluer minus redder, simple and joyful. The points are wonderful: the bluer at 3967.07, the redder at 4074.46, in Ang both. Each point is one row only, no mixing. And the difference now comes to -24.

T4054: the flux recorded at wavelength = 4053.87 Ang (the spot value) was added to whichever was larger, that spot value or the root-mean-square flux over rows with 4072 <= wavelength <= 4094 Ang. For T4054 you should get 58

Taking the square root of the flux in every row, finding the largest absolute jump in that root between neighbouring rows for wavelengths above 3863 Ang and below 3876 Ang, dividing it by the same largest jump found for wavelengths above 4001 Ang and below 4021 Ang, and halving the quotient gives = 0.9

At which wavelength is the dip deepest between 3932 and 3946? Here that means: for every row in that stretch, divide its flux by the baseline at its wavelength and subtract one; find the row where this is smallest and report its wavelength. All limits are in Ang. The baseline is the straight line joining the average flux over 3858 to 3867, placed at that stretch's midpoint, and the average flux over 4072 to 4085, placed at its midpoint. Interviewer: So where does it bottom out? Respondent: 3932.51 Ang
